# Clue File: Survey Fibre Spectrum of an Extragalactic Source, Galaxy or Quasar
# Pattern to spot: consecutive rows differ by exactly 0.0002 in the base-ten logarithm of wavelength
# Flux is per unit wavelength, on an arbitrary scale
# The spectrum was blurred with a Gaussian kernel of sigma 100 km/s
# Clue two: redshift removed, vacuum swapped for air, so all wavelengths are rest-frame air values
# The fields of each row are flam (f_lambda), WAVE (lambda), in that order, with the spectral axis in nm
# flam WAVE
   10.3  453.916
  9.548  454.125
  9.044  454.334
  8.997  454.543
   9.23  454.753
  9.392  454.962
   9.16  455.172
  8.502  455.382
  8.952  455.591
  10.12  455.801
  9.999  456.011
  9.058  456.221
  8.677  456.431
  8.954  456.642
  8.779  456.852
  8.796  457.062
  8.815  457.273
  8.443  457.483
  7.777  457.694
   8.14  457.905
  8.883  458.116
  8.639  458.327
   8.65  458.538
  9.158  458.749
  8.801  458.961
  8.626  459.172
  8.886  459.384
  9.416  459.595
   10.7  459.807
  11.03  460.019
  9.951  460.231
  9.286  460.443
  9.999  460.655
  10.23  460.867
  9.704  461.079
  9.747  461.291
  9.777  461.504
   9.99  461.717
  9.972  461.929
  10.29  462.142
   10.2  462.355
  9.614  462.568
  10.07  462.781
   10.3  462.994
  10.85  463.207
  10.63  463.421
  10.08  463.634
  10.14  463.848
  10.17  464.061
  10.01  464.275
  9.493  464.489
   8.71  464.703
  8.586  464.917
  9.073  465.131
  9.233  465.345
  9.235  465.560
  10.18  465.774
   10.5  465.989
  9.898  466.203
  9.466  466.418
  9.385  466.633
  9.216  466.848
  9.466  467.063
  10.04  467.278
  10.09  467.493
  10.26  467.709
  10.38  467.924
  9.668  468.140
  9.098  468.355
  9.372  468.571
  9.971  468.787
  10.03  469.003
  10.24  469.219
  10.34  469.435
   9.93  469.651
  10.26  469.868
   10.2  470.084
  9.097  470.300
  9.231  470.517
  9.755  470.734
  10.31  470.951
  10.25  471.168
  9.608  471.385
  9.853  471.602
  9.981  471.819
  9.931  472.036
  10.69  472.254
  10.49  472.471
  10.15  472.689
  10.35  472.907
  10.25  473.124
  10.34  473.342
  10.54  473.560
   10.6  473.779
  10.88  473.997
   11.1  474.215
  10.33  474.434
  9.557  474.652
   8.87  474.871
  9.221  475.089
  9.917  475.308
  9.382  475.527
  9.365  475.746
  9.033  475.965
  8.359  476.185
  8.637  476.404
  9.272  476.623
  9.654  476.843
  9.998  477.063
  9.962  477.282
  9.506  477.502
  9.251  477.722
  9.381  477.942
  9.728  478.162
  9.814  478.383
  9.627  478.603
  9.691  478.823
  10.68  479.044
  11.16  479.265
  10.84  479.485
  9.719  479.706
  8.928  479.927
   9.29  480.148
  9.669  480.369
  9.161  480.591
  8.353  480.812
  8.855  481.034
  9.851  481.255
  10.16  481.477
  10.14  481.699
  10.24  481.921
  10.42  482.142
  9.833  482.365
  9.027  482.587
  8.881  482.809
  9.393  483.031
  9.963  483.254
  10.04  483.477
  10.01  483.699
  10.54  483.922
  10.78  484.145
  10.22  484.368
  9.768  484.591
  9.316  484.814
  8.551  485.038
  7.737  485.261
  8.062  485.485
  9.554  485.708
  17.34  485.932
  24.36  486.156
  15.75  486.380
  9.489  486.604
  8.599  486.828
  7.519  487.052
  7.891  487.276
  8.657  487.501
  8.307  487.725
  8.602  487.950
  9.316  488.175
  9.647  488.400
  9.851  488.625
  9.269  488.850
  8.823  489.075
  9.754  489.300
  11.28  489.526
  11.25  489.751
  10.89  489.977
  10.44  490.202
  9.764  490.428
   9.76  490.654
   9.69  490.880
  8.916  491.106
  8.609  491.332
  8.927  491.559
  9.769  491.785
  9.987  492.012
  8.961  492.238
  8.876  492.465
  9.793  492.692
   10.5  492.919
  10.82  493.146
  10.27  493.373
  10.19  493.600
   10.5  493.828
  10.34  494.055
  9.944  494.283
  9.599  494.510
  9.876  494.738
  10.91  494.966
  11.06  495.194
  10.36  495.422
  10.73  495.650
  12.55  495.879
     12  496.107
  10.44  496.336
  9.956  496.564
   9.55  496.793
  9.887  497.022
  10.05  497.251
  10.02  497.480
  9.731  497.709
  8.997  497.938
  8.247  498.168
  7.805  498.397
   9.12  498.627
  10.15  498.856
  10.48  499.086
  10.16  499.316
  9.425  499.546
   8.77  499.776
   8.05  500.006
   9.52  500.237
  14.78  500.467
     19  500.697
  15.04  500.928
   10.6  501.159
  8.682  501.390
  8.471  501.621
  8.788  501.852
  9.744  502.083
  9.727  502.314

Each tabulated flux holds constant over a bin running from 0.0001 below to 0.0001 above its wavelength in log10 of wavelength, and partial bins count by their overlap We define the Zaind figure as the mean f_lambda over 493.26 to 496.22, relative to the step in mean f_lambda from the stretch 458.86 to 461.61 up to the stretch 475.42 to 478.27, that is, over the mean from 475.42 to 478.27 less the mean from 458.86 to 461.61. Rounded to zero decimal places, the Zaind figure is -30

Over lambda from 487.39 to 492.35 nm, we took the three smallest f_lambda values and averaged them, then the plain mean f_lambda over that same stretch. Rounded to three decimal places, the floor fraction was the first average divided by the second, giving 0.889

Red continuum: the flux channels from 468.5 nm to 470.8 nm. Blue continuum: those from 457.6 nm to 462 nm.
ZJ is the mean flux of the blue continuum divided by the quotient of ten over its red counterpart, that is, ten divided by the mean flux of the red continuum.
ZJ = 9.3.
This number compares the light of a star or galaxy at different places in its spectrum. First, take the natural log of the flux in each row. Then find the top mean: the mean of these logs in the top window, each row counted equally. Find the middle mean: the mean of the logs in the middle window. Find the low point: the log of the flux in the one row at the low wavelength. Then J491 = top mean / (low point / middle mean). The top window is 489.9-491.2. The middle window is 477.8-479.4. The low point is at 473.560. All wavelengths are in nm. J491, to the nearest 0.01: 2.24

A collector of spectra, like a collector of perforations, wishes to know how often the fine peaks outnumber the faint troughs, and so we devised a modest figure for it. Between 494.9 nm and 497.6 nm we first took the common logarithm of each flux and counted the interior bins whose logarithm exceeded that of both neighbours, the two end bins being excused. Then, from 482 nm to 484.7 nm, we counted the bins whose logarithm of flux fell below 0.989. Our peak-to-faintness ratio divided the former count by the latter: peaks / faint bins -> 1.0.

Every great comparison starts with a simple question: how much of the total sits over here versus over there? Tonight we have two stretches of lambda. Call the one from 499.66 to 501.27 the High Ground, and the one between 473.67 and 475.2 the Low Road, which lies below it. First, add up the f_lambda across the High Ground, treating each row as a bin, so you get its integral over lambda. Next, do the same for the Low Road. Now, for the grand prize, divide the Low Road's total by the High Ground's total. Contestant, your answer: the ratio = 0.78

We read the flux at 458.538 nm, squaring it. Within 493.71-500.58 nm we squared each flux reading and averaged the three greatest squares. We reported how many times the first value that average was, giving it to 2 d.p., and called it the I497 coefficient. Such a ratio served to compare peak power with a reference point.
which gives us 2.32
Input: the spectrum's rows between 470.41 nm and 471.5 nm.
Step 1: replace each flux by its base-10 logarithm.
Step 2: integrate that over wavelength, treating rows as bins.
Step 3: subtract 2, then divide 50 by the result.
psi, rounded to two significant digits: -54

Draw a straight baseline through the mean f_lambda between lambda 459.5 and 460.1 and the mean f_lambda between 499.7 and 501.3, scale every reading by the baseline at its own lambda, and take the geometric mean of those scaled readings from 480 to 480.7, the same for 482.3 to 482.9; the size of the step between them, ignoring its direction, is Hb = 0.019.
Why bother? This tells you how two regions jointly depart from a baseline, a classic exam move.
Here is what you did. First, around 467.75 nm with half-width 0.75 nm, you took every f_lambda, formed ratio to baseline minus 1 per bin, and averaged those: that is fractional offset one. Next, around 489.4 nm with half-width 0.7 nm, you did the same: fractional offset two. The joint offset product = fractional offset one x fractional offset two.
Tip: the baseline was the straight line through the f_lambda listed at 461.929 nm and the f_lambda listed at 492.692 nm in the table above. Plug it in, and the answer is -0.0003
